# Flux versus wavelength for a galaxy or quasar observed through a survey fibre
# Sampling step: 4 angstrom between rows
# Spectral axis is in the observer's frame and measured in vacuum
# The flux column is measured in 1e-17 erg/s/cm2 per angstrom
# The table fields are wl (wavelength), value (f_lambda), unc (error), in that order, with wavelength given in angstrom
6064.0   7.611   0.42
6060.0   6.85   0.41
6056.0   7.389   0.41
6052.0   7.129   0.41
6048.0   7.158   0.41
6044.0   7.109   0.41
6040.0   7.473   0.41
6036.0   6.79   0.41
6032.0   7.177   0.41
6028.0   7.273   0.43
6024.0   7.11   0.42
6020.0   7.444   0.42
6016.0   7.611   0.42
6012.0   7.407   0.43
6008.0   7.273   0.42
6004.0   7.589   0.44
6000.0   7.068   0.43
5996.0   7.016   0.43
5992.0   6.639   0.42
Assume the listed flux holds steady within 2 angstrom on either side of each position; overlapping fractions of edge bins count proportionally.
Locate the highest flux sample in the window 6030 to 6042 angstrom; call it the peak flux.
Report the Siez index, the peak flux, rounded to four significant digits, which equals 7.473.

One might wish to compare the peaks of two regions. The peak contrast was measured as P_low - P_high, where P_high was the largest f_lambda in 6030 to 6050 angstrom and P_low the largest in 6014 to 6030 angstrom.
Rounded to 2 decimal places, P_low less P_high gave 0.14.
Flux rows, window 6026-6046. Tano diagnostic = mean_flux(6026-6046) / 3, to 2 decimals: 2.39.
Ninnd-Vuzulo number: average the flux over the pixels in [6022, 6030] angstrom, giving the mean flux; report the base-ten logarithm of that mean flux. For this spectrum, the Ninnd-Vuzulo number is 0.857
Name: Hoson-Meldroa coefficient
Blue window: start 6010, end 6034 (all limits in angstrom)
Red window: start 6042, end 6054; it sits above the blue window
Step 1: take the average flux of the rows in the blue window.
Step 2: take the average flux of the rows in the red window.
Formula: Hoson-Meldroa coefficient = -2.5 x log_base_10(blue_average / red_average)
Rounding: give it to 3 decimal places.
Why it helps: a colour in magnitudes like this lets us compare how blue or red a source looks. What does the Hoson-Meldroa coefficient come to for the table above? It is -0.031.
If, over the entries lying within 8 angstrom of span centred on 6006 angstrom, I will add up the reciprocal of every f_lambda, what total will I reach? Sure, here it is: 0.27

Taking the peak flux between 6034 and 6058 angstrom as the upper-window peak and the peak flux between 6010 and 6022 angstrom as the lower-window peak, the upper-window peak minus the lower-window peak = -0.138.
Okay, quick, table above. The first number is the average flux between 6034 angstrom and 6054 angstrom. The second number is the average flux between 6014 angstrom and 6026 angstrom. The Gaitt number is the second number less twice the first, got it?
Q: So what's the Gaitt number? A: -6.88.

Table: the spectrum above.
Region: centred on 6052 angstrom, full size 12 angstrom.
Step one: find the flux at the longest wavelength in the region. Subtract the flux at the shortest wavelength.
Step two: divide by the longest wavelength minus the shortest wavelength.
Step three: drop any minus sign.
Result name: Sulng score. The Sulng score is 0.029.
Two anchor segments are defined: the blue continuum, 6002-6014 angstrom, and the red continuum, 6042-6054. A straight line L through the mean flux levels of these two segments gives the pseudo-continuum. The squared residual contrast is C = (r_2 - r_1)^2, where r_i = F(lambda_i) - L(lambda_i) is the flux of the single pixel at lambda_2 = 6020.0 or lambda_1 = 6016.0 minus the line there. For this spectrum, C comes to 0.019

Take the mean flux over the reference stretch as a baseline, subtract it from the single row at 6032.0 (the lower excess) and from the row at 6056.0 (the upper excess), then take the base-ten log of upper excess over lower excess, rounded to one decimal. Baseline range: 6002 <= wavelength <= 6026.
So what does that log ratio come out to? -1.1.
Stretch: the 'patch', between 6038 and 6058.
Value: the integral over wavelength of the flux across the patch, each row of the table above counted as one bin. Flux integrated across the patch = 145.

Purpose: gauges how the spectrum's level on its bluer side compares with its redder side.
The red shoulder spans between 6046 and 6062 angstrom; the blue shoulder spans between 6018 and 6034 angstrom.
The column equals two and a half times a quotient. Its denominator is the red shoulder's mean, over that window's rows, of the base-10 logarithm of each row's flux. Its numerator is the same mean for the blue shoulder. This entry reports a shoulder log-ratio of 2.52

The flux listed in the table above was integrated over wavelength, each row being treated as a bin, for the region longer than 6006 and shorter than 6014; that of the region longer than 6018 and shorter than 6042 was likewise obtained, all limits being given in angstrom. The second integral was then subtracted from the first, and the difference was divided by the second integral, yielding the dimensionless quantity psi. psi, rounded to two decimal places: -0.66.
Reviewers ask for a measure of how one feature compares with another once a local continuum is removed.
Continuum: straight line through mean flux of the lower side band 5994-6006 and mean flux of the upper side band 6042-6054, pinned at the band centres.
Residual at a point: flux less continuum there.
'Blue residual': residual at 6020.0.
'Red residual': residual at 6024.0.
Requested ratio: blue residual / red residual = -3.8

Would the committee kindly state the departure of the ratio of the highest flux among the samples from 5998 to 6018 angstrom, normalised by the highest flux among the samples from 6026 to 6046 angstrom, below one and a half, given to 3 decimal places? 0.482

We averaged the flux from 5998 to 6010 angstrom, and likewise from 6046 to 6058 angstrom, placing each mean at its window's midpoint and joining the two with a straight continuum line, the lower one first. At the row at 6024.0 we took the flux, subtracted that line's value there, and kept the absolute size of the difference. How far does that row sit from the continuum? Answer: 0.165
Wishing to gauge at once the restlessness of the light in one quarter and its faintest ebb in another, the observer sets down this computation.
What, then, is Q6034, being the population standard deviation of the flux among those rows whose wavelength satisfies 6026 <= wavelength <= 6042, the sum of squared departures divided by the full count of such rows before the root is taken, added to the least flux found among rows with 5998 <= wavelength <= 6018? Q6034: 7.32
